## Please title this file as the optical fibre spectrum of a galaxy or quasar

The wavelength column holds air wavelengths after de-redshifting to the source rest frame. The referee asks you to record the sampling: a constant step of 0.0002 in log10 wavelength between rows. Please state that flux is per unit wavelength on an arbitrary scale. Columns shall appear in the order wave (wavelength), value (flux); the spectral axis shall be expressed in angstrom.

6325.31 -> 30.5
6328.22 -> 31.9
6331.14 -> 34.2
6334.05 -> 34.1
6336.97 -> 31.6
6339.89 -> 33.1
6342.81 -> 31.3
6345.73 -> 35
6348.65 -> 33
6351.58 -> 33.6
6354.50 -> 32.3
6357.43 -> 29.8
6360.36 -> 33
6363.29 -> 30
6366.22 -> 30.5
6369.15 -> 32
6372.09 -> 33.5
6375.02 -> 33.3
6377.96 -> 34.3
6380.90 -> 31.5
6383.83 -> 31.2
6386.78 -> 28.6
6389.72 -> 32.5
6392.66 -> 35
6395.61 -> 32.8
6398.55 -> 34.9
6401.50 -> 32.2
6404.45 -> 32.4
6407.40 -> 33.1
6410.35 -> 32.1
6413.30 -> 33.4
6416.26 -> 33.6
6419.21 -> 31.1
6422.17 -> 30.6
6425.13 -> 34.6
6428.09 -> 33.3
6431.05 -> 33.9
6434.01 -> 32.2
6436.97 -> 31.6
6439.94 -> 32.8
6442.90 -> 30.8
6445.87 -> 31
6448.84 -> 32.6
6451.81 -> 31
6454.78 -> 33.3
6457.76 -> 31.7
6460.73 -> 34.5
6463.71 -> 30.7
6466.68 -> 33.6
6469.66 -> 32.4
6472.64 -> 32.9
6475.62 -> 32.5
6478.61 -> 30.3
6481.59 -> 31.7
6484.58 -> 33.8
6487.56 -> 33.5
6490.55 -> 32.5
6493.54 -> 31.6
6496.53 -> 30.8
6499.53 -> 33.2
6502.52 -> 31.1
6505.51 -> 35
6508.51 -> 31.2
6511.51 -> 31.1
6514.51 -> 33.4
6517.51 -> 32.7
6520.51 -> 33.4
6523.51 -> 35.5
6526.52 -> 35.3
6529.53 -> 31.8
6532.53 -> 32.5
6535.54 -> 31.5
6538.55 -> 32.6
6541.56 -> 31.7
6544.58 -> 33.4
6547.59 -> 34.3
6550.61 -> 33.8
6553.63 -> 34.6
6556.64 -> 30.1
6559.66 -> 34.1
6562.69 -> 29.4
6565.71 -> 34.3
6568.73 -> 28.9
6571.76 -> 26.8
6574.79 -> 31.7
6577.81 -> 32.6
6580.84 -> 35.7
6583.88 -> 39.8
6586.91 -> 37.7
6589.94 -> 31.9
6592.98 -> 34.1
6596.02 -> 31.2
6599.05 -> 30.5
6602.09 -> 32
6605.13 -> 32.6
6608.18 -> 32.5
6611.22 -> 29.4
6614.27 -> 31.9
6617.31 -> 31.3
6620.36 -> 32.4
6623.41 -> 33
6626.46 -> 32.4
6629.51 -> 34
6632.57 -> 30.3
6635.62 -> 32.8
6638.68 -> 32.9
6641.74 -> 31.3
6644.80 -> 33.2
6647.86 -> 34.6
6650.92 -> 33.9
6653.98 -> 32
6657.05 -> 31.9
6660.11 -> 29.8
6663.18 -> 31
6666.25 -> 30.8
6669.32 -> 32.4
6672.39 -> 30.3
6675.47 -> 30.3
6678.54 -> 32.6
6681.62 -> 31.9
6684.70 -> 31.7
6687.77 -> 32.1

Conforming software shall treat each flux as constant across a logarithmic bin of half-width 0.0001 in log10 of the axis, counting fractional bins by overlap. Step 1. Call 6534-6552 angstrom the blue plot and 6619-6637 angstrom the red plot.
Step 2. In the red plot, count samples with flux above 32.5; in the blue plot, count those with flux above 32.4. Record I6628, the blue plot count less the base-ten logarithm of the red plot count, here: 3.5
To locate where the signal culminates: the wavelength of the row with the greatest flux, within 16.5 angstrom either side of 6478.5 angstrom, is 6484.58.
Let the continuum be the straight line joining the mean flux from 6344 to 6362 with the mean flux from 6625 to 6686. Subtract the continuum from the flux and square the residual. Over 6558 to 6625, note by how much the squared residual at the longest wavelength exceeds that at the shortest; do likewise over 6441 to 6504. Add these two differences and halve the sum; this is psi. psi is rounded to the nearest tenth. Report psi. -2.0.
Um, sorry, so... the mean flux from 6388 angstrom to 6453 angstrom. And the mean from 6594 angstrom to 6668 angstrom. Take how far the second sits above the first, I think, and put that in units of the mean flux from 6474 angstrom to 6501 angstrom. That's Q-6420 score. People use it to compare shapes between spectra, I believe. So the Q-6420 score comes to -0.019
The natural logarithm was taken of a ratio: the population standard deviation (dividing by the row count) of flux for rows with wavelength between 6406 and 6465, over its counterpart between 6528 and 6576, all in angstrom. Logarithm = -0.54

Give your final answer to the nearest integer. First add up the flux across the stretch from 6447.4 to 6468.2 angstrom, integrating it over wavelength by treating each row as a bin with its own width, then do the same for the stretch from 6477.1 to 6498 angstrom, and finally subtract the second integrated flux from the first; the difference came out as 6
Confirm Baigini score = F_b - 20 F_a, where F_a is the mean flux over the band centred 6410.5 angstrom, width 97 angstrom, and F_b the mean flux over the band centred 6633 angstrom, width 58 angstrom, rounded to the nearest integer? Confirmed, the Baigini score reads -615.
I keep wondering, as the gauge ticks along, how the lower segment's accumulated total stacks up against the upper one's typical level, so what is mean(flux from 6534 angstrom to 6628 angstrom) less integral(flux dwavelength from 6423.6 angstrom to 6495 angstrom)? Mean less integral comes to -2284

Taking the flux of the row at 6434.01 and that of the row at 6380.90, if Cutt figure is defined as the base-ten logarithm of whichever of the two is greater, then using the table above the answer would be 1.51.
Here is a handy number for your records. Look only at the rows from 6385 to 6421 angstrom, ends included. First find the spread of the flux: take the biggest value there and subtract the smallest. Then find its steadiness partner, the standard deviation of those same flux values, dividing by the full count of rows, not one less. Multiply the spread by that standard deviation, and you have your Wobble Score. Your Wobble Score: 10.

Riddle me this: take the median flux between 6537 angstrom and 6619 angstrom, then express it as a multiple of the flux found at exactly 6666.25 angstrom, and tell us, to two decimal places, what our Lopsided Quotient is 1.06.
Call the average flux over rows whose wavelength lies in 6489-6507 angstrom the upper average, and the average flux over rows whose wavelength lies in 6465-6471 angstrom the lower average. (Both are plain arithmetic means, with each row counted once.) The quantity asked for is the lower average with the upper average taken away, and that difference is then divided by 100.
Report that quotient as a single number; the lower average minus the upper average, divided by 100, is 0.006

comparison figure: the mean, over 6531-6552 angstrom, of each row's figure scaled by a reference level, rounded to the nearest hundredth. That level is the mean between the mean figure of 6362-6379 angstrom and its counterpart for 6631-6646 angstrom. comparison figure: 1.02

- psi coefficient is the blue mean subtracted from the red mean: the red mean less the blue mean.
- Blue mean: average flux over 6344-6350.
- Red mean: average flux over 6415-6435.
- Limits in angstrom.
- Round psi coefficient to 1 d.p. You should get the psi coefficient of -1.2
